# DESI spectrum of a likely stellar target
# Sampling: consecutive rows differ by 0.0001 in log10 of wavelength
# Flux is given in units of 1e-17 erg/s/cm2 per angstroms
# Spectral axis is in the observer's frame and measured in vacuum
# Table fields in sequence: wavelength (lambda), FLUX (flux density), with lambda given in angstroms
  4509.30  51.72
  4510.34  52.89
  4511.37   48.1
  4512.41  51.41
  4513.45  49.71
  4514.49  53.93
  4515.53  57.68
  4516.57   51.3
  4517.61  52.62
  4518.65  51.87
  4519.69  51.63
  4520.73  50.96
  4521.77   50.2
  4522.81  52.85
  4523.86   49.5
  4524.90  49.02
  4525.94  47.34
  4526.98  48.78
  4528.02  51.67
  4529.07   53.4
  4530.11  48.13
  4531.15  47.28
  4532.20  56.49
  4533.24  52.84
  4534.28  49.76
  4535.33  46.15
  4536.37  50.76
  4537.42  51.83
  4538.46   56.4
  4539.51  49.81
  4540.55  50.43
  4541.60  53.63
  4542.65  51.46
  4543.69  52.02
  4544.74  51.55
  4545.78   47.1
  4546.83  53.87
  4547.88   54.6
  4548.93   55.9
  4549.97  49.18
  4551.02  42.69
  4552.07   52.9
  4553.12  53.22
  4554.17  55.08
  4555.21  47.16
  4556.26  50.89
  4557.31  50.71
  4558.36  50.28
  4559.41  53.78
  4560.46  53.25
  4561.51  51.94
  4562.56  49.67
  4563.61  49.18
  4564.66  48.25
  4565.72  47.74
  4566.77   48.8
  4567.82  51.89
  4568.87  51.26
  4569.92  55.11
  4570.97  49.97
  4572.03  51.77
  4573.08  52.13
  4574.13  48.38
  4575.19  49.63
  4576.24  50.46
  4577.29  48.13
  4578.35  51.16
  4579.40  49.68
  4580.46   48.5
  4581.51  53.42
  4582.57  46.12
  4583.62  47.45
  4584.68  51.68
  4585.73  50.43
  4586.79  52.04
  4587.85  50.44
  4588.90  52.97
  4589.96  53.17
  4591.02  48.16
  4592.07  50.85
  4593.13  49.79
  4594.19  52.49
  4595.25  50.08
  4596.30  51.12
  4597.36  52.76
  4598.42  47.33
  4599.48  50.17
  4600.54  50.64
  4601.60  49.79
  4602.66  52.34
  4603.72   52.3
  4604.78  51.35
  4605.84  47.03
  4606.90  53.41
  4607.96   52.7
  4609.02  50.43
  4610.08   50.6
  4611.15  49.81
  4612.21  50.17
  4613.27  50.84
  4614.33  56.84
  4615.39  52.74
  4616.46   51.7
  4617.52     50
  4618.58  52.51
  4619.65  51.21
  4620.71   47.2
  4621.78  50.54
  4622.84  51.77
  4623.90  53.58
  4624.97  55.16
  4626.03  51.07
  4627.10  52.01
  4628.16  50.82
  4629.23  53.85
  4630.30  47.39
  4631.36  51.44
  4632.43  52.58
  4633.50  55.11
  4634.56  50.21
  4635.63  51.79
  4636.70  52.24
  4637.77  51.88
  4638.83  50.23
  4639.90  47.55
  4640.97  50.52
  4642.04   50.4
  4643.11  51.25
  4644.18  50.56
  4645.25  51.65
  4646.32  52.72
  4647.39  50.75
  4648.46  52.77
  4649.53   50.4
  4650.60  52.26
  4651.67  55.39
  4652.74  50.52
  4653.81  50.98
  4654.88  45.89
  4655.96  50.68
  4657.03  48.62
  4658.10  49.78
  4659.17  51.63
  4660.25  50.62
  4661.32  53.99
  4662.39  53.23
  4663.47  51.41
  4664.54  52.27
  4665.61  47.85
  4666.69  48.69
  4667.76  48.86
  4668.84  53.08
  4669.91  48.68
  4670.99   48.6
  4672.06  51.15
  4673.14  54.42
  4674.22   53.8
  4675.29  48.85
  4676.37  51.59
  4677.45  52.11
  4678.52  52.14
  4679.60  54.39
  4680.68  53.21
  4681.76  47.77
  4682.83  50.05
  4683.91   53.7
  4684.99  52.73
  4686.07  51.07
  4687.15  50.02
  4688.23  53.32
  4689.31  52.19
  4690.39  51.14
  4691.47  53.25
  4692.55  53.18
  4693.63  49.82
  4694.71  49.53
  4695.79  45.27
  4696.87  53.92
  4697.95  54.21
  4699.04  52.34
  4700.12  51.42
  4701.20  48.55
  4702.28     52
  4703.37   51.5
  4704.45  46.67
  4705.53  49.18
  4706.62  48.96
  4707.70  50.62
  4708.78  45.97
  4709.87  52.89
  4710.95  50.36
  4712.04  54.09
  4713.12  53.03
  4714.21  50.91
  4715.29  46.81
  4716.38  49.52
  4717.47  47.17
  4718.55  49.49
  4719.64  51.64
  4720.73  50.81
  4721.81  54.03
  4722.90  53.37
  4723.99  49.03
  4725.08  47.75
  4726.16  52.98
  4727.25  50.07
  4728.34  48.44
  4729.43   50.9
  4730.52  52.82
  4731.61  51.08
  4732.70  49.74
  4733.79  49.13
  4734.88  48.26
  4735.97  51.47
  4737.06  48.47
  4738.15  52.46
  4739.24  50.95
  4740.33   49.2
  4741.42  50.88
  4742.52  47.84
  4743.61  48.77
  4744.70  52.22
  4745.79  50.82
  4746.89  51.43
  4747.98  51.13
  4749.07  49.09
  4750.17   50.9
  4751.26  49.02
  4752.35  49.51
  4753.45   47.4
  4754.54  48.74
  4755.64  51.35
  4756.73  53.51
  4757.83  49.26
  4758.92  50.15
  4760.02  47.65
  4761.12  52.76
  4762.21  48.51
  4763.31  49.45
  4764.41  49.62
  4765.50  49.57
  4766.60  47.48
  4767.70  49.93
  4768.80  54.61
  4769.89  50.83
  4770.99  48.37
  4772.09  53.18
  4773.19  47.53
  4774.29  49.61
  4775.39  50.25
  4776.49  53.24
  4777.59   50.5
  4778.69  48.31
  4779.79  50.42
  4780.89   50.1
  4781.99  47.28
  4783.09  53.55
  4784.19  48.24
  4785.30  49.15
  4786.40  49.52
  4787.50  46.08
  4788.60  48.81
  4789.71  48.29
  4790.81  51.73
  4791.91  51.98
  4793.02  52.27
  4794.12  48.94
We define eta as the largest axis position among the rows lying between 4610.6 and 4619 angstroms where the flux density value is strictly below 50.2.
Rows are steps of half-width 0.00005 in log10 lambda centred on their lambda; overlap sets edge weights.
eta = 4617.52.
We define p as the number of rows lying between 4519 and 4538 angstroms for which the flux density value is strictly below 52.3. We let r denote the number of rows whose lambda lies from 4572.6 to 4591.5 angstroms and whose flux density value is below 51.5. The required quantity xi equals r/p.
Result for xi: 0.86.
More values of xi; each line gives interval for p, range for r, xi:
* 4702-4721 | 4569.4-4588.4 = 0.80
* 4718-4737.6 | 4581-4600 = 0.79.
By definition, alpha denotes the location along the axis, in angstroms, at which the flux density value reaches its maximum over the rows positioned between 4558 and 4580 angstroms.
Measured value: 4569.92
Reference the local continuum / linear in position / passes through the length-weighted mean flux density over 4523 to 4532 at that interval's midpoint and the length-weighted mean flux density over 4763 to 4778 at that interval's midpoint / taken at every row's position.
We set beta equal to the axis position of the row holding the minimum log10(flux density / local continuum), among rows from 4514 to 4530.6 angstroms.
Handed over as 4525.94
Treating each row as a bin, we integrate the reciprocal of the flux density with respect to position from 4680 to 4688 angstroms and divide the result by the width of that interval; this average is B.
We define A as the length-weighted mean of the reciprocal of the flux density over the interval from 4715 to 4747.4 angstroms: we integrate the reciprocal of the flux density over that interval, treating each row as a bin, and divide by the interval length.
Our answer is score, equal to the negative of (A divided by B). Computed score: -1.02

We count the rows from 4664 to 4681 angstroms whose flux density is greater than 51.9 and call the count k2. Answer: 8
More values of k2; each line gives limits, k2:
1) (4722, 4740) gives 4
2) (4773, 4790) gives 2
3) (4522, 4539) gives 5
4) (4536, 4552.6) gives 7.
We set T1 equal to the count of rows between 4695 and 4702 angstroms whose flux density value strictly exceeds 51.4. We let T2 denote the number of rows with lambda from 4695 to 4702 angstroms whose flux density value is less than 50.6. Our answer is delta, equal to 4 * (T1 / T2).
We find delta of 8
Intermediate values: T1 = 4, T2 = 2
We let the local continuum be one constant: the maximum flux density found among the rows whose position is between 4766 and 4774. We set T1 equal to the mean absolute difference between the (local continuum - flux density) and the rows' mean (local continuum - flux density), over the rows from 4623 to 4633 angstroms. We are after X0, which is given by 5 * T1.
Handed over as 8.0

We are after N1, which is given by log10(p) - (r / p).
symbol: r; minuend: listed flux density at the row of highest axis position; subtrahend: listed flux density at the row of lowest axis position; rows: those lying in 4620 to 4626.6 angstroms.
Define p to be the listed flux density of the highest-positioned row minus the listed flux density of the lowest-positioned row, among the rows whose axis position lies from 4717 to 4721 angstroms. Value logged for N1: -0.50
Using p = 3.6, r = 3.9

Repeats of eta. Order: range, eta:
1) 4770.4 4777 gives 4774.29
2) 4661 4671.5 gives 4670.99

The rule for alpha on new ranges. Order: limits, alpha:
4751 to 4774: 4768.80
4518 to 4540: 4532.20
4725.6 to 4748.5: 4726.16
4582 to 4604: 4589.96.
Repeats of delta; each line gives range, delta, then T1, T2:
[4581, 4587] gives 4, 3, 3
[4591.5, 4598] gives 4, 2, 2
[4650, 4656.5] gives 4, 2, 2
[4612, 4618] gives 6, 3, 2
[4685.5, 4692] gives 12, 3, 1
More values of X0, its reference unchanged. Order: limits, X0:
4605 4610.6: 8.9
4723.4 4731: 8.4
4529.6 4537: 13.6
